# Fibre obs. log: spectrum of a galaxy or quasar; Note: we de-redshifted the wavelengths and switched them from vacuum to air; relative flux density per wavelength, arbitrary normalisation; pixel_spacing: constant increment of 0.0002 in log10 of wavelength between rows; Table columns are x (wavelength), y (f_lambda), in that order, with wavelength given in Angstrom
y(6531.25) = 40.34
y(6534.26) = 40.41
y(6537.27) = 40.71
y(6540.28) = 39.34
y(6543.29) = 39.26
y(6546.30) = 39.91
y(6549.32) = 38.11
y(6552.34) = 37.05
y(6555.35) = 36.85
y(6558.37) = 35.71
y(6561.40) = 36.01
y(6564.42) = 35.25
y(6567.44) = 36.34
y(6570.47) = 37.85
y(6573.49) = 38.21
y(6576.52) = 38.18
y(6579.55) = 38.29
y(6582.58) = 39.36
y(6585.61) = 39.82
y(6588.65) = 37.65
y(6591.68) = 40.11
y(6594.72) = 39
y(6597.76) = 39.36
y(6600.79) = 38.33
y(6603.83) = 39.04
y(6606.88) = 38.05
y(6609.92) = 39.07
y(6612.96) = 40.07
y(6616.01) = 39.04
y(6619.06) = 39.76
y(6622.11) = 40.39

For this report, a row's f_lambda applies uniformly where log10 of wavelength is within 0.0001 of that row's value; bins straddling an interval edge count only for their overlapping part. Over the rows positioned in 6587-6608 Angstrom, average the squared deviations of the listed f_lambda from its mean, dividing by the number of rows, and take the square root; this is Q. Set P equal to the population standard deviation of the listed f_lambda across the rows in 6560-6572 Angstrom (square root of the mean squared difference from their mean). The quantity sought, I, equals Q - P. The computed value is -0.2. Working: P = 0.95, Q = 0.78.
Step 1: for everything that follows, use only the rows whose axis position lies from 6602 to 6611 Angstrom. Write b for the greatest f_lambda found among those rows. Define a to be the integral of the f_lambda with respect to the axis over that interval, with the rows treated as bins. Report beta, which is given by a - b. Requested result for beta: 309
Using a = 348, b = 39.07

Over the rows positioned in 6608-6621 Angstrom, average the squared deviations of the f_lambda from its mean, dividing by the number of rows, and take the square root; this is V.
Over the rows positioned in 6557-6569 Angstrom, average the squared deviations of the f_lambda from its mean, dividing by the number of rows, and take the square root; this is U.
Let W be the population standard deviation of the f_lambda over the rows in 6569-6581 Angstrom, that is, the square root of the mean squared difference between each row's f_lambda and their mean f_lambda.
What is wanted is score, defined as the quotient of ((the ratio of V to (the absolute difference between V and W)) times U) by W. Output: 3.8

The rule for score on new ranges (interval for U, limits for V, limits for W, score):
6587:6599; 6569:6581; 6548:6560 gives 0.3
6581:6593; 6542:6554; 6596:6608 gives 3.5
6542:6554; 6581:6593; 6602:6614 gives 6.1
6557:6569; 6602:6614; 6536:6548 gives 3.7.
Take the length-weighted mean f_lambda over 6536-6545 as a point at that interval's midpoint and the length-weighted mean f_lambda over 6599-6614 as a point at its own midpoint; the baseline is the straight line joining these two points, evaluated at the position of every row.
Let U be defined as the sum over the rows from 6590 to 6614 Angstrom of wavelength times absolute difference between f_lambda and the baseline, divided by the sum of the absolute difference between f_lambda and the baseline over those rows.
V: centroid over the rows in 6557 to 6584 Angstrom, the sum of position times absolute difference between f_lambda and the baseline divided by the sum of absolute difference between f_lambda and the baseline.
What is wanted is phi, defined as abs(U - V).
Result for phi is 37.7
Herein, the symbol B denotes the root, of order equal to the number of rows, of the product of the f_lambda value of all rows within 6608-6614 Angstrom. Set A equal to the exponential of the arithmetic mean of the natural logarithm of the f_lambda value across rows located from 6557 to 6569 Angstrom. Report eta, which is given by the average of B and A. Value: 37.7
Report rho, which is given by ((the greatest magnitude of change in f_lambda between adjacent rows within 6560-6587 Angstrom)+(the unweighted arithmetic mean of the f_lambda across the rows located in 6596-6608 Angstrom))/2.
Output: 20.1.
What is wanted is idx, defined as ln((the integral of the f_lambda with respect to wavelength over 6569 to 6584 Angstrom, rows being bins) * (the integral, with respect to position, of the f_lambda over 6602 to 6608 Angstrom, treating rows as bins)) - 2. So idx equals 9.8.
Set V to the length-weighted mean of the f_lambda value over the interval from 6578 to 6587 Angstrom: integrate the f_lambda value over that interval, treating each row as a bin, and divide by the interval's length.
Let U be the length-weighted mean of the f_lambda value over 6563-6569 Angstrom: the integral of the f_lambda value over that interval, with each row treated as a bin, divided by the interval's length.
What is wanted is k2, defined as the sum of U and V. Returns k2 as 75.0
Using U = 35.8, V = 39.2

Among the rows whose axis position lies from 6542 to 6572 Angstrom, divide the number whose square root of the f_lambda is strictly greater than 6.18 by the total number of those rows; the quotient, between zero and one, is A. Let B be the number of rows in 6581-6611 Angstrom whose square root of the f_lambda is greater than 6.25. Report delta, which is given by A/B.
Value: 0.04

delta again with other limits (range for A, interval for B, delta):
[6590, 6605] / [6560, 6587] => 0.50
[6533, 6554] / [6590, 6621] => 0.14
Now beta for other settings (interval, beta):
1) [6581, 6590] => 311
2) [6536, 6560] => 879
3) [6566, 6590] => 877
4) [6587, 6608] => 775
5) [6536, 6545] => 317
